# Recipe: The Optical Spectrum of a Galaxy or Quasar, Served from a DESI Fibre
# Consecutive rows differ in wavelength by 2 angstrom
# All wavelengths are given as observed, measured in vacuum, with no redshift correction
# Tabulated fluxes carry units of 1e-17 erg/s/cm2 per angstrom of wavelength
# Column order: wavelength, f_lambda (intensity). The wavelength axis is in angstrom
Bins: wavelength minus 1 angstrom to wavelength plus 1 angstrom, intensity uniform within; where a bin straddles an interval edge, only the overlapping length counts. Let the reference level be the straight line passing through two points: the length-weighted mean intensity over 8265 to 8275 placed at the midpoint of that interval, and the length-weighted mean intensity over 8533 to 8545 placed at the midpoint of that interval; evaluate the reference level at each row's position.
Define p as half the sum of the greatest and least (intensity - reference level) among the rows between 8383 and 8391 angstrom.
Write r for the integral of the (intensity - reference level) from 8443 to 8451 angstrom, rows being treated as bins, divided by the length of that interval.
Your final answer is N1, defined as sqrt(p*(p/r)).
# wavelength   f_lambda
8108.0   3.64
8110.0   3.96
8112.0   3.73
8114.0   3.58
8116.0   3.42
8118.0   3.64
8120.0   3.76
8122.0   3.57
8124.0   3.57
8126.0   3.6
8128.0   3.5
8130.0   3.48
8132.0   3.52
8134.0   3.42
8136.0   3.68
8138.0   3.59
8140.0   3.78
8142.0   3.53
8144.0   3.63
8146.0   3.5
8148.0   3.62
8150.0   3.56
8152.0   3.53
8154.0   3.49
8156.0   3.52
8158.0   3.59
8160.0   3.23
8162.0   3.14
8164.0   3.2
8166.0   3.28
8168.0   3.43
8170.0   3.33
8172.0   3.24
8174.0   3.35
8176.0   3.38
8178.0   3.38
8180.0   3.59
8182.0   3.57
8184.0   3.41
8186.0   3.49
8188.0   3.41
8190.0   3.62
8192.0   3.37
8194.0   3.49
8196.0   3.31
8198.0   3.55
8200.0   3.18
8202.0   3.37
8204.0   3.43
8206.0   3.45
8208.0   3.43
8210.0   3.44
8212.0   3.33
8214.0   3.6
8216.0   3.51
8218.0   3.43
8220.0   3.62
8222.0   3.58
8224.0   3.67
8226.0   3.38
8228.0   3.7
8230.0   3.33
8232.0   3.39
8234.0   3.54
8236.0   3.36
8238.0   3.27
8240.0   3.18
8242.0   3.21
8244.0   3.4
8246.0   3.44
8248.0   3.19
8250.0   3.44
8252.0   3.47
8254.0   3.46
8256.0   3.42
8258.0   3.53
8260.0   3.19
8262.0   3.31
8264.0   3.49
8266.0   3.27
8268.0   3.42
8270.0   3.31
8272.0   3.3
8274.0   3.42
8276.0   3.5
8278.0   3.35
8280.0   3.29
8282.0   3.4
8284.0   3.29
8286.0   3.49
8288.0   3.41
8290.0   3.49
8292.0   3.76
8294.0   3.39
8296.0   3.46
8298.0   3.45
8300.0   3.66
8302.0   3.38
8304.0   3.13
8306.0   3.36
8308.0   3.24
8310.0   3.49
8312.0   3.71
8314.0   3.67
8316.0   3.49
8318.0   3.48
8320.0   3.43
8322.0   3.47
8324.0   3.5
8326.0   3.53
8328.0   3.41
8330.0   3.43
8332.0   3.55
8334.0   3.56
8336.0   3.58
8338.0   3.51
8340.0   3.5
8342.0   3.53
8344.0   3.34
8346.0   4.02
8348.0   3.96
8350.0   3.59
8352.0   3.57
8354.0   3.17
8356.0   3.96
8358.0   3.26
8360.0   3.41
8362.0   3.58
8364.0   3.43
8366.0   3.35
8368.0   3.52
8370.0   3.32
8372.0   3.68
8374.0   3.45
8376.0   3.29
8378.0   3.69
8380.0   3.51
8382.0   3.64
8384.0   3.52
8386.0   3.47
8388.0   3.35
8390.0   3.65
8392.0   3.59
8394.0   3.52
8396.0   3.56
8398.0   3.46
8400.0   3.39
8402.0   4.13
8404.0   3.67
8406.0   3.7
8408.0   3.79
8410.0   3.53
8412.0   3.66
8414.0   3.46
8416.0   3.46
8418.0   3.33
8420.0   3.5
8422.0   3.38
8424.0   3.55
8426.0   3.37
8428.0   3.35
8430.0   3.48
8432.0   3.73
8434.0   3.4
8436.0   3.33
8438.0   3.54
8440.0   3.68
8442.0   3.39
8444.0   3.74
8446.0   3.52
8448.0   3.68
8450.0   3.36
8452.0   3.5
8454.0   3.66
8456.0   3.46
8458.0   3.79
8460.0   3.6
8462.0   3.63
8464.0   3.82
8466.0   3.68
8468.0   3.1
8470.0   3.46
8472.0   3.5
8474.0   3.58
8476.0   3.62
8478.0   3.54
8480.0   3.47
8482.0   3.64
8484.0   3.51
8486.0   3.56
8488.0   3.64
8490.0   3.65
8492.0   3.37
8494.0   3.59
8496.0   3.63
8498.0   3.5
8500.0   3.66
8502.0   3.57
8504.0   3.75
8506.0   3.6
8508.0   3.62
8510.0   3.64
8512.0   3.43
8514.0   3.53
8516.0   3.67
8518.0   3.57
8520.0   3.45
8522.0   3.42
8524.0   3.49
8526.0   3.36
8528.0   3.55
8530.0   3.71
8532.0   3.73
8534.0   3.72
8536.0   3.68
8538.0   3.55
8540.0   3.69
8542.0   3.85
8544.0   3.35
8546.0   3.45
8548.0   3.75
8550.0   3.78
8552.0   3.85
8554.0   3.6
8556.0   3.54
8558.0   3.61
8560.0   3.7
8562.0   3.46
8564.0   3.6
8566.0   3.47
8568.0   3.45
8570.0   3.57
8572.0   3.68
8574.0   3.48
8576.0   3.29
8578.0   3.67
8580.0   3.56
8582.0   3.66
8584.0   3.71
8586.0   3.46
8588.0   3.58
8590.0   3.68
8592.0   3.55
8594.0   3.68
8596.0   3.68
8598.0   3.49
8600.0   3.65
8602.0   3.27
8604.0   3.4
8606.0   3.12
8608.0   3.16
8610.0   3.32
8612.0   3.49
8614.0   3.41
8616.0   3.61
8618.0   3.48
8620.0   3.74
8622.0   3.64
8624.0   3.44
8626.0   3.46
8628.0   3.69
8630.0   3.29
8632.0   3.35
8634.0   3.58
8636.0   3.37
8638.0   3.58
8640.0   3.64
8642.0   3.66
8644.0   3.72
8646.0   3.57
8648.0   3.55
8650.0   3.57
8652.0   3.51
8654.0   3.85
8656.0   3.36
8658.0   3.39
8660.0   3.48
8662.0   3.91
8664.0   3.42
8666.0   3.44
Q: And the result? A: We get 0.13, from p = 0.03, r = 0.036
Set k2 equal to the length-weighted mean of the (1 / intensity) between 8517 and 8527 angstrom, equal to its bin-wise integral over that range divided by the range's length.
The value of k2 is 0.289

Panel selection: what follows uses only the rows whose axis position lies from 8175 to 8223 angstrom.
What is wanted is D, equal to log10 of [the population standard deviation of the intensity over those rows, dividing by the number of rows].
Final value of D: -0.97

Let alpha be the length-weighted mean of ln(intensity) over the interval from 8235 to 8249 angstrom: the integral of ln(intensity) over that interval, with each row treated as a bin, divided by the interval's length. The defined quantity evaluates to 1.19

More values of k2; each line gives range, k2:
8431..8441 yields 0.283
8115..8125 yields 0.279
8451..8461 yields 0.278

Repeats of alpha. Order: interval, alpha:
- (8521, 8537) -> 1.28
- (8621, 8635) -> 1.25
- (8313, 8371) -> 1.26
